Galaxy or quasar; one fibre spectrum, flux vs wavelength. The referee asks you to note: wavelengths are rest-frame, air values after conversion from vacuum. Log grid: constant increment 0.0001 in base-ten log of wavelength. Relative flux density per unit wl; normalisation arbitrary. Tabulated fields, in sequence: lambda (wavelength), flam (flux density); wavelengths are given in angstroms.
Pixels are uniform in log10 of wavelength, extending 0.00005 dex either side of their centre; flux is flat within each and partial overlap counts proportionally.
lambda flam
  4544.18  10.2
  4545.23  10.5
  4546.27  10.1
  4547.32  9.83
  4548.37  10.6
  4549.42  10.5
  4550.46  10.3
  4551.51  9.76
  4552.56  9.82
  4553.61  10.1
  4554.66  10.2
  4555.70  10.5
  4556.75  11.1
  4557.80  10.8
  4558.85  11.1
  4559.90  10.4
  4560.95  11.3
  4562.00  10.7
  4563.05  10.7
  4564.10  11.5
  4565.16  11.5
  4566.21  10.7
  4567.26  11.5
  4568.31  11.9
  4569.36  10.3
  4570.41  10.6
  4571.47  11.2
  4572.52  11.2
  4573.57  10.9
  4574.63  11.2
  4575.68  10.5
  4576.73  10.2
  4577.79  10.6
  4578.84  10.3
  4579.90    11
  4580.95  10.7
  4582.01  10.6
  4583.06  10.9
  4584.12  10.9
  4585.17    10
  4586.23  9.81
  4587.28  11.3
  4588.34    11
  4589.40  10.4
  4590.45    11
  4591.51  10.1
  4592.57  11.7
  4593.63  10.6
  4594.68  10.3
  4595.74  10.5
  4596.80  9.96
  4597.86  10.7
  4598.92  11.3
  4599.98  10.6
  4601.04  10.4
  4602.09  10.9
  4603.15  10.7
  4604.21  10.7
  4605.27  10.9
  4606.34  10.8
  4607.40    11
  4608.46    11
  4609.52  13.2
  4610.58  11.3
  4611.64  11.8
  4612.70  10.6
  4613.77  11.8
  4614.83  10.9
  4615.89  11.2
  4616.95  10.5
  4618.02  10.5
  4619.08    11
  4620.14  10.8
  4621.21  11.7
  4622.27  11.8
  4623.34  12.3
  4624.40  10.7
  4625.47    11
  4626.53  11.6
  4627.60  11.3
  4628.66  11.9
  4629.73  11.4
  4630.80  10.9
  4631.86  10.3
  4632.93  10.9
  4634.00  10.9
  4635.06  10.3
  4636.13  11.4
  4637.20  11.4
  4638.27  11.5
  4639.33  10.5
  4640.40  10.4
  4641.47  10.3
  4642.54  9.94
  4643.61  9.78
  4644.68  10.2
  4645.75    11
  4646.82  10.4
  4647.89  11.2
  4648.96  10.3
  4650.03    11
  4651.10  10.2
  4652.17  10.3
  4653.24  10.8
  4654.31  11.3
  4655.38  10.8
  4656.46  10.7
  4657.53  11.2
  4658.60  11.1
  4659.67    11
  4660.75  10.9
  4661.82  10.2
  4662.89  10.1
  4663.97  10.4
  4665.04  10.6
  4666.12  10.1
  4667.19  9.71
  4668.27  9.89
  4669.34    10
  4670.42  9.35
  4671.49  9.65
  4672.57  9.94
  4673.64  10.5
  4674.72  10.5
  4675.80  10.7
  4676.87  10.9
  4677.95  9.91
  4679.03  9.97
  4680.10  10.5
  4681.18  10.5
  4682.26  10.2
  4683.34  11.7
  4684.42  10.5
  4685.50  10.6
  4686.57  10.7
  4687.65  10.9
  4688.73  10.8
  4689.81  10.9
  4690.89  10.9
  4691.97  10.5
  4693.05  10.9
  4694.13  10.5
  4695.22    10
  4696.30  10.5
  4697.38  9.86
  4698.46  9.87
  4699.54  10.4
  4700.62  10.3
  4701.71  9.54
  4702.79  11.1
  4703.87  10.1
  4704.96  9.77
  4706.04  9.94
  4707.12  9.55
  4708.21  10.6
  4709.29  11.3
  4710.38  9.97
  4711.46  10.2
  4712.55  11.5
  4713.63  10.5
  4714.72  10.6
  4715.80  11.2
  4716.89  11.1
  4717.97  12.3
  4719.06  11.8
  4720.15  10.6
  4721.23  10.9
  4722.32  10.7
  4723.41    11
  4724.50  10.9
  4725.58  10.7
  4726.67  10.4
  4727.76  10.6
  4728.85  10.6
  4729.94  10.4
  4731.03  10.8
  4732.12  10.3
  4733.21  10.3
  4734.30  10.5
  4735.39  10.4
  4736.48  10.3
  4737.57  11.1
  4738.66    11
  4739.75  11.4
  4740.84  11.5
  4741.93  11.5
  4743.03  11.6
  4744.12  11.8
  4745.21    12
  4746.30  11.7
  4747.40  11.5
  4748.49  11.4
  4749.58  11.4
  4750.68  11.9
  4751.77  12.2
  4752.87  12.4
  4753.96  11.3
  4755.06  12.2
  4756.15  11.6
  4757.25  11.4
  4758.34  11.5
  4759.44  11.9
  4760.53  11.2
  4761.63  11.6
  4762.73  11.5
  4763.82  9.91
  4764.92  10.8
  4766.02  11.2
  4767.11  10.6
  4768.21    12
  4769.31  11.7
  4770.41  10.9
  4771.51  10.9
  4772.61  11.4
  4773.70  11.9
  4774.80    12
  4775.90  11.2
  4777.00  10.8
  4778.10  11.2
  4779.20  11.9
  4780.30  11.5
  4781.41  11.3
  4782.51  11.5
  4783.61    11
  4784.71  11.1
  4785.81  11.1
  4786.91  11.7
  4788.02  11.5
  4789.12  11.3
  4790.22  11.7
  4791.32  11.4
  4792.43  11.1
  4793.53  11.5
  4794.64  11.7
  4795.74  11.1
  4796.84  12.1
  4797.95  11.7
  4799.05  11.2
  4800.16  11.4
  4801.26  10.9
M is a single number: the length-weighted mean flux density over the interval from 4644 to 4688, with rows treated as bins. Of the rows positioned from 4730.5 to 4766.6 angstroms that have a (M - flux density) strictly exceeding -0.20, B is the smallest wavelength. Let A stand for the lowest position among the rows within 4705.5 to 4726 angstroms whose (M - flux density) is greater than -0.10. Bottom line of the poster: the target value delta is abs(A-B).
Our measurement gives 26.1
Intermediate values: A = 4706.04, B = 4732.12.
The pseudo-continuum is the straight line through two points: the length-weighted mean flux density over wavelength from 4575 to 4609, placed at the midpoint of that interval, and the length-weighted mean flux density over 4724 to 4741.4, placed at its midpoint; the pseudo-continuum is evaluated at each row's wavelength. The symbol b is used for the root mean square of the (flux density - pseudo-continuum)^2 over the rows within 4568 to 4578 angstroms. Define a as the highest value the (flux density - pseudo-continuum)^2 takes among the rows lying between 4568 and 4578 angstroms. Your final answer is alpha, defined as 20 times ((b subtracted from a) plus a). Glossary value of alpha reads 51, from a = 1.5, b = 0.51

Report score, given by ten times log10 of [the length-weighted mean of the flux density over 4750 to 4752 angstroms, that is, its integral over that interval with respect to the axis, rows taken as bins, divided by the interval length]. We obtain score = 10.78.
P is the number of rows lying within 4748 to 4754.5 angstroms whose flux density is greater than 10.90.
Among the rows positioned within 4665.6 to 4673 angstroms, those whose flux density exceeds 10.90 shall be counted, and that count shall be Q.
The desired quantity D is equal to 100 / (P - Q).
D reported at 17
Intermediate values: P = 6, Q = 0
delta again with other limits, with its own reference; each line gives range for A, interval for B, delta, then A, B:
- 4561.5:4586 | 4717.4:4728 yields 150.8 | 4569.36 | 4720.15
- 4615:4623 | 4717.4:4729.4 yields 103.2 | 4616.95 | 4720.15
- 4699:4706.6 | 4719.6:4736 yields 20.6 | 4699.54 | 4720.15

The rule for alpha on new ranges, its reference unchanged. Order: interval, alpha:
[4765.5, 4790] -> 51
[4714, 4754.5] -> 96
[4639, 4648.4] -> 26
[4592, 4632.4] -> 230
